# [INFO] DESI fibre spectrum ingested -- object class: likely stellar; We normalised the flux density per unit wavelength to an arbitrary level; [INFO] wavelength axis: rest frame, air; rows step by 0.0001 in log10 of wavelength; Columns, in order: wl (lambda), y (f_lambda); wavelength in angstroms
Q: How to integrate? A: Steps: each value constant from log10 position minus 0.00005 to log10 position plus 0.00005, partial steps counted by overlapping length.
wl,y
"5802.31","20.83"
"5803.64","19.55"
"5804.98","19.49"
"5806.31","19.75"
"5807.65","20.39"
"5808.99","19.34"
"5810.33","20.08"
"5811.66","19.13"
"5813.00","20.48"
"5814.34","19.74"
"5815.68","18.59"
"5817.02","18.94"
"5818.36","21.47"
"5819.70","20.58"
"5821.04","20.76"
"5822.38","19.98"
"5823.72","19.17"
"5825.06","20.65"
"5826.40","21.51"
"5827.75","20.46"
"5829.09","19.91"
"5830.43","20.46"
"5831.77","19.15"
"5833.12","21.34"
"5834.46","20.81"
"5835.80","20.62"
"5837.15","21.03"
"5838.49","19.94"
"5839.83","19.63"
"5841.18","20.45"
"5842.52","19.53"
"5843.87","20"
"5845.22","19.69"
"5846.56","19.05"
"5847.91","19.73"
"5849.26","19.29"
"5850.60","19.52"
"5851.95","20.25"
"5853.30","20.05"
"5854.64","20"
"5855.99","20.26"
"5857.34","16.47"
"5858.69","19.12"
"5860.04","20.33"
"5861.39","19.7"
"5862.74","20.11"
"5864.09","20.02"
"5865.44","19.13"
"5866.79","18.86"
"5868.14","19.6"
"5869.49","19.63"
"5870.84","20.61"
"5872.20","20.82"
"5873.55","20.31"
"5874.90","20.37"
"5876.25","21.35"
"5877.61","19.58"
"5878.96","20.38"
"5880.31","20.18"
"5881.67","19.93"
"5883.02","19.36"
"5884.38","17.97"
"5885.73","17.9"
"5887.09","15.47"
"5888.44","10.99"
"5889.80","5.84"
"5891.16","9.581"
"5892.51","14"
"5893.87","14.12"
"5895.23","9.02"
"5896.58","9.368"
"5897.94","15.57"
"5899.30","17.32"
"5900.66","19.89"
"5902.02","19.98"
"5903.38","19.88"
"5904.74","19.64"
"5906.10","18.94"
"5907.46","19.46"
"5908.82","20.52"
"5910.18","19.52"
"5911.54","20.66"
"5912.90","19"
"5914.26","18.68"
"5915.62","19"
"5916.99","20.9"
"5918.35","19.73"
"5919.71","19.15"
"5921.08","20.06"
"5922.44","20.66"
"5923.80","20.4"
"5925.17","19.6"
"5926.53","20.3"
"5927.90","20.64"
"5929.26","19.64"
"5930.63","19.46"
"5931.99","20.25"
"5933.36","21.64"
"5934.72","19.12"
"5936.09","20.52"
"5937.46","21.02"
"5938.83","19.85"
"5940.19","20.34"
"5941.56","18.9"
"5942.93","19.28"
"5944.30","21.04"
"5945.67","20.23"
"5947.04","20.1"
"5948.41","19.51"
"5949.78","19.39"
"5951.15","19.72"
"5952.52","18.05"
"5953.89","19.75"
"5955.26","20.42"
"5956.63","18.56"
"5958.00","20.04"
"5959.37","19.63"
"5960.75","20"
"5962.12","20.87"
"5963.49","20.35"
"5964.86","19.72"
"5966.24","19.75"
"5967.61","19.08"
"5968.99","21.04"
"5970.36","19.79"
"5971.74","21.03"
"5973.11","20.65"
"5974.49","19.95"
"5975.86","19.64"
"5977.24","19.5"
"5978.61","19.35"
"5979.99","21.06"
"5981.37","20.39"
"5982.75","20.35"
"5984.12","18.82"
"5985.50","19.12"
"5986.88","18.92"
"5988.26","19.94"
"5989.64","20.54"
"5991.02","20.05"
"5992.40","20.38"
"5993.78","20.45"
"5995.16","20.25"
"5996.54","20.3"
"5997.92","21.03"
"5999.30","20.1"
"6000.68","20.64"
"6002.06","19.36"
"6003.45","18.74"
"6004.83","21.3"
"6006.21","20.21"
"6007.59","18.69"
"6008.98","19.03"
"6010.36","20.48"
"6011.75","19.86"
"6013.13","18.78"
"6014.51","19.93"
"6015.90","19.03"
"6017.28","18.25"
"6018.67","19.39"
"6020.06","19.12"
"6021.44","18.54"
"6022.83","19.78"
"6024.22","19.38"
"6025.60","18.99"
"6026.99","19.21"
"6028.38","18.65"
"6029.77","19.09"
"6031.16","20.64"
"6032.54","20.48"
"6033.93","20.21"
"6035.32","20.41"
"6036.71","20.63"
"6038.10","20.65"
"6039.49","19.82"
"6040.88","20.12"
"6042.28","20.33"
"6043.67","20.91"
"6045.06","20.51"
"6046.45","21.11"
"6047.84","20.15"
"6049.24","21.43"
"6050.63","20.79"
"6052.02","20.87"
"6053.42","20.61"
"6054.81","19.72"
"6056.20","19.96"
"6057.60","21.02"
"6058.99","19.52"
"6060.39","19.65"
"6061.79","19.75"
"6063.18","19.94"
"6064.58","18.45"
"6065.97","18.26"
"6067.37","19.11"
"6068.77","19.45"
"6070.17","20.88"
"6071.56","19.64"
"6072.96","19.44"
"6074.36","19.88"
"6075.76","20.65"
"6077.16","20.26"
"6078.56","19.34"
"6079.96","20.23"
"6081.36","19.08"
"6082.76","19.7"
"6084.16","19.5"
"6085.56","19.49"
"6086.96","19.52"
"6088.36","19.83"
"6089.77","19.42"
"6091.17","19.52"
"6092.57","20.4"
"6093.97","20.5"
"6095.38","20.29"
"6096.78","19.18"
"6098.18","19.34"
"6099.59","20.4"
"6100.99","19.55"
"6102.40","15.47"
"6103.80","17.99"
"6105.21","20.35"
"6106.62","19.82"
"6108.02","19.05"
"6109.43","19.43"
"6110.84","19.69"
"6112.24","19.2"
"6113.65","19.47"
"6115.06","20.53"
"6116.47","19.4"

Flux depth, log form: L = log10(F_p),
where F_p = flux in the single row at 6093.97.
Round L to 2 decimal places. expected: 1.31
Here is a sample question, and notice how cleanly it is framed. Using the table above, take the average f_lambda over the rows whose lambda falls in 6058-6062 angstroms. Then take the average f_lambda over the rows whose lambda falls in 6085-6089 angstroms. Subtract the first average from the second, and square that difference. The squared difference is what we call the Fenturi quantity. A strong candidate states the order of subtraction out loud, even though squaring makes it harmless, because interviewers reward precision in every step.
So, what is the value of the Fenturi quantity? 0.0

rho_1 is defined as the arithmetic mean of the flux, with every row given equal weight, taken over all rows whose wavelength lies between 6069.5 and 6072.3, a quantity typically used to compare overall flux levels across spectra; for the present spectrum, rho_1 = 20.3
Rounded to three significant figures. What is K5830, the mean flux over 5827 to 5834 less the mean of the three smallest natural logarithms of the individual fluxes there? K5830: 17.3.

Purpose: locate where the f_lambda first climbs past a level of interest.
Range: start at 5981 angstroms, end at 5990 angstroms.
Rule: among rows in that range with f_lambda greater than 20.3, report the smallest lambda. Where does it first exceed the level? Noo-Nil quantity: 5981.37 angstroms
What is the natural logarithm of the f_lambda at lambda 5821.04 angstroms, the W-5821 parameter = 3.03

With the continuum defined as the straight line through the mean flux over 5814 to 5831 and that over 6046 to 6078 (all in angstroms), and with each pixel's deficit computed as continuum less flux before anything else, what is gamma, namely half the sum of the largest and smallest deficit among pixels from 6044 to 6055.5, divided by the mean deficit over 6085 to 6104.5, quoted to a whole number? -1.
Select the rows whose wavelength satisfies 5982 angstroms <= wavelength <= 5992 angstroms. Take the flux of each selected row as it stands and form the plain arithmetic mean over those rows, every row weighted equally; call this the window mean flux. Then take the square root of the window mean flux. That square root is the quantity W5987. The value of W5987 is 4.44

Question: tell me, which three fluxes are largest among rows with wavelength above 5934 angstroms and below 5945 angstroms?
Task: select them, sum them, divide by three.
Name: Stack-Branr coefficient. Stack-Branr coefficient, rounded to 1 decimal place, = 20.9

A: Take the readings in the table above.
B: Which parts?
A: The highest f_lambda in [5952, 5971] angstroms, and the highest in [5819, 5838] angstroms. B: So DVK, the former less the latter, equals -0.5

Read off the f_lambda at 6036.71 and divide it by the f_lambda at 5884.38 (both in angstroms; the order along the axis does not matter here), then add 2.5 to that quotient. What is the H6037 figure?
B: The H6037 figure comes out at 3.65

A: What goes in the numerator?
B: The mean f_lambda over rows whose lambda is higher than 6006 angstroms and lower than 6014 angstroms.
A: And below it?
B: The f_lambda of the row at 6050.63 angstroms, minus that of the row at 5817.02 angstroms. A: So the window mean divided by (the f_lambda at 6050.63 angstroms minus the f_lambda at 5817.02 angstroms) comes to 11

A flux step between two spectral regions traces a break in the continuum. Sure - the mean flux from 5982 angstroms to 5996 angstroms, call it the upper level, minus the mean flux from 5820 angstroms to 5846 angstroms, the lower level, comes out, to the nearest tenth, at -0.4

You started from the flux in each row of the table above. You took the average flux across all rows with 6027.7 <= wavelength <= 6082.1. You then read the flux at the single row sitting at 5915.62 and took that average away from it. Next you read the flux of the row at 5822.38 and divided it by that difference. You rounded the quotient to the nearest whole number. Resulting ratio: -19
